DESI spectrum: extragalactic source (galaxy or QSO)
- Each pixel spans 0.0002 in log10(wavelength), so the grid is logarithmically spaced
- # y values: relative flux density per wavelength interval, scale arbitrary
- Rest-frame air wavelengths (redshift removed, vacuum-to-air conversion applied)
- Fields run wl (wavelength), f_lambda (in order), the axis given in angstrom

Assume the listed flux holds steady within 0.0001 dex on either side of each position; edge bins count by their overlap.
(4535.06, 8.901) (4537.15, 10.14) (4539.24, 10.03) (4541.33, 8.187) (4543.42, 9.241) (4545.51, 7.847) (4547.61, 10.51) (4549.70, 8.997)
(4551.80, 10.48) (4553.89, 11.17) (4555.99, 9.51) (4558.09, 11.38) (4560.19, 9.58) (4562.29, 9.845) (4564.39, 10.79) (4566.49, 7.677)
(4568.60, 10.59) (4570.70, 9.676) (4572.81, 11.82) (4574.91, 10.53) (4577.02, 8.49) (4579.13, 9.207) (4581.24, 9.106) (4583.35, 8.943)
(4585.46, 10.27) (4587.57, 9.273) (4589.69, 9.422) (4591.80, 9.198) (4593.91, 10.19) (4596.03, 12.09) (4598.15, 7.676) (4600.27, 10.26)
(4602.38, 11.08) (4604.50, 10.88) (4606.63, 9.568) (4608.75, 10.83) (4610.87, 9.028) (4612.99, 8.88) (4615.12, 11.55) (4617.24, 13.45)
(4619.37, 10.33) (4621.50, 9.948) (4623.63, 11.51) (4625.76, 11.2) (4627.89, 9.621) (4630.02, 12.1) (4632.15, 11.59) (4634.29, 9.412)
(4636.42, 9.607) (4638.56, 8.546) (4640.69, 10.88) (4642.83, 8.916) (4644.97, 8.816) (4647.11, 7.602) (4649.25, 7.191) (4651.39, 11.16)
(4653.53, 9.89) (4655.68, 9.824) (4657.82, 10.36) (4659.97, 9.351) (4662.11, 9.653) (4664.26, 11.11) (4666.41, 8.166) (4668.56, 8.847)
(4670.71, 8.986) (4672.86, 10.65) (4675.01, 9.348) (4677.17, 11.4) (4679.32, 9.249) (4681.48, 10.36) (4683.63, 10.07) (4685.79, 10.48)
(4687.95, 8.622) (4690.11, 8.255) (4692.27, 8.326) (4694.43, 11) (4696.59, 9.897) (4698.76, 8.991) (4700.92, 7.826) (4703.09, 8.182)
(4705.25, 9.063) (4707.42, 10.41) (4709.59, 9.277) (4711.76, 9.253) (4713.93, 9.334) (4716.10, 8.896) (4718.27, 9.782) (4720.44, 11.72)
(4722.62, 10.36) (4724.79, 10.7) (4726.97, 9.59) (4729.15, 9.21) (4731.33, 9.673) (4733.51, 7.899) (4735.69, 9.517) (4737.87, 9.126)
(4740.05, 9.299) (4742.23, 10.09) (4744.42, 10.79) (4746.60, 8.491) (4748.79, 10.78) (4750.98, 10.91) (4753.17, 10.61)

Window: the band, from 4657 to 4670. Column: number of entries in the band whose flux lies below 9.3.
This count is 2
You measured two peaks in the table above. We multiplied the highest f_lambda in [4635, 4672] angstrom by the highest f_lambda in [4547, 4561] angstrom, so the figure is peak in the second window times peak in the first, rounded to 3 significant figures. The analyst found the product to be 127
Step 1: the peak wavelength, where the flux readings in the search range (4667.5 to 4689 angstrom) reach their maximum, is 4677.17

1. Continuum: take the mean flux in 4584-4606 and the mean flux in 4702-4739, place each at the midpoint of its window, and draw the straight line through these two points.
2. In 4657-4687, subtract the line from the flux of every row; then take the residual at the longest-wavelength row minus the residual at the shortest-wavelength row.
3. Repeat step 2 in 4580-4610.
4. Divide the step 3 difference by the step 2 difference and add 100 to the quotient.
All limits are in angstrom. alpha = 108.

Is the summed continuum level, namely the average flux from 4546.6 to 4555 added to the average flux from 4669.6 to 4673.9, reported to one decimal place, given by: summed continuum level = 20.1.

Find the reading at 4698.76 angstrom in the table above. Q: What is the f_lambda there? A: 8.991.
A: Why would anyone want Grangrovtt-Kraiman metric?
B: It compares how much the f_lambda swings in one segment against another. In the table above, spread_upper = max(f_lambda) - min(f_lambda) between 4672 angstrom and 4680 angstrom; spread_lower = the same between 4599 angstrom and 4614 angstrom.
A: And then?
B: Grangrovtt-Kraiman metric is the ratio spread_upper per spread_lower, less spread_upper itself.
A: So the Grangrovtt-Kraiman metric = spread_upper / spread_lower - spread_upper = -1.2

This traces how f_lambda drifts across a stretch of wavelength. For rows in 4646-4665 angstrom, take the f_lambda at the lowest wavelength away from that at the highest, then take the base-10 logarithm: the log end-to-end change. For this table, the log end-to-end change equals 0.5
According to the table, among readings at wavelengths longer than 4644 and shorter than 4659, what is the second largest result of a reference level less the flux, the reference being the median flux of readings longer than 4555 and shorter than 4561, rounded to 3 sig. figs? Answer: 1.98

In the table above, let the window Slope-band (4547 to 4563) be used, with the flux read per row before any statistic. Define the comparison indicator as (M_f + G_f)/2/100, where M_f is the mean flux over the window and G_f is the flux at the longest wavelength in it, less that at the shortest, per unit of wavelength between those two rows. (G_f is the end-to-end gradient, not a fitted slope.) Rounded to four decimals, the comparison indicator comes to 0.0507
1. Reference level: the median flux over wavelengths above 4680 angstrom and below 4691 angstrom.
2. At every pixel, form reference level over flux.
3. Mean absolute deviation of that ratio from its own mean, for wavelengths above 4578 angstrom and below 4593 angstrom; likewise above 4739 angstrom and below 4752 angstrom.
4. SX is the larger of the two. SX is 0.083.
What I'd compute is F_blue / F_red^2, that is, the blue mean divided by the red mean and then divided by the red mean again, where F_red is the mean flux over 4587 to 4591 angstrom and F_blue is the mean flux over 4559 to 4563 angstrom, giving 0.11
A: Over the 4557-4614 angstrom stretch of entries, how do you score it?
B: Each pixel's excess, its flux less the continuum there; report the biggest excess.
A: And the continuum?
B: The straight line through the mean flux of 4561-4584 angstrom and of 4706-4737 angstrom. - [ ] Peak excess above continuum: 2.39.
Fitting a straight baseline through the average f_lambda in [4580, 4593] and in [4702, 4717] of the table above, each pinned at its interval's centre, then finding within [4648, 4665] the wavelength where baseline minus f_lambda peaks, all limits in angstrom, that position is 4649.25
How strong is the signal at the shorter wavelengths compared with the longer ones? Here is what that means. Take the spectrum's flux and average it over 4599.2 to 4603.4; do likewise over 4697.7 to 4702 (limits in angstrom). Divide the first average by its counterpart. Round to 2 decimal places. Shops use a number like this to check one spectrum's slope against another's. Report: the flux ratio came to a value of 1.27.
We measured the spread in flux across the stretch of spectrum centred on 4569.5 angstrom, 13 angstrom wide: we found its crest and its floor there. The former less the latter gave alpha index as 4.1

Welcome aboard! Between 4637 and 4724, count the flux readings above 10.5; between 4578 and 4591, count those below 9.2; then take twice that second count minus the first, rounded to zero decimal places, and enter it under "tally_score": -3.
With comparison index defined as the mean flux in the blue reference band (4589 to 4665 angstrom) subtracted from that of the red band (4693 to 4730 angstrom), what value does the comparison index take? -0.5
